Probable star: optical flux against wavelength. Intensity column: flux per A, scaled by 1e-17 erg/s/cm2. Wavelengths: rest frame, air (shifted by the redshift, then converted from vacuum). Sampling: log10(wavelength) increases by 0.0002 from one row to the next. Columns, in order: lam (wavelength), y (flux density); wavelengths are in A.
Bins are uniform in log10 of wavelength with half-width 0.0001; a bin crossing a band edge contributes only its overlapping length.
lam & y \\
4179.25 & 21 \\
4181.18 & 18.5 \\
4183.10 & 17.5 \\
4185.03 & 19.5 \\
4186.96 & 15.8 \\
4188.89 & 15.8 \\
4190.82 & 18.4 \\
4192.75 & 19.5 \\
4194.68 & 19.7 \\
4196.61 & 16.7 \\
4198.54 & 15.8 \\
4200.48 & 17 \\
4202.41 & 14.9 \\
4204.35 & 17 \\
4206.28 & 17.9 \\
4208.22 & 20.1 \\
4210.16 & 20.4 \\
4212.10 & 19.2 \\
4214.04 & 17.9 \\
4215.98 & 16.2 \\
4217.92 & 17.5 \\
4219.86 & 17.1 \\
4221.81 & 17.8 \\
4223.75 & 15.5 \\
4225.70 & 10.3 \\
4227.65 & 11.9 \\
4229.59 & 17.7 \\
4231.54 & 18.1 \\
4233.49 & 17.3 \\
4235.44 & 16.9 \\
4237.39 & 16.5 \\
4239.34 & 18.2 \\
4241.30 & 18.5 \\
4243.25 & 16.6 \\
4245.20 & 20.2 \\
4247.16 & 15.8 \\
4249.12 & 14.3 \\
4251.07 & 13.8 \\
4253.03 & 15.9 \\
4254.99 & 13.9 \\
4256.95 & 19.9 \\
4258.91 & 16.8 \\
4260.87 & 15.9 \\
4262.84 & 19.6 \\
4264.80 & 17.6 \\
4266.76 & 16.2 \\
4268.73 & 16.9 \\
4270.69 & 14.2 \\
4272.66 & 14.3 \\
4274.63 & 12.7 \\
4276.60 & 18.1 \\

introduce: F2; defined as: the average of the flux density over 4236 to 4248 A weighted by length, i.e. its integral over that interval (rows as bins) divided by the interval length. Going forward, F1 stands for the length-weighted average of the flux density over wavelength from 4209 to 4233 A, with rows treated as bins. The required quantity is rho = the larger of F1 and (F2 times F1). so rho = 294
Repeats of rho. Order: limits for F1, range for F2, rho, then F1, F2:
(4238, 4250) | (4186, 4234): 294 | 17.3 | 17.0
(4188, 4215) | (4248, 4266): 294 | 17.9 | 16.4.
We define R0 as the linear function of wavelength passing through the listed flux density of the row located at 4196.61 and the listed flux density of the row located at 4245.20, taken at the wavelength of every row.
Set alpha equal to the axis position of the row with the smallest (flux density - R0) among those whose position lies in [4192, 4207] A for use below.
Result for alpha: 4202.41 A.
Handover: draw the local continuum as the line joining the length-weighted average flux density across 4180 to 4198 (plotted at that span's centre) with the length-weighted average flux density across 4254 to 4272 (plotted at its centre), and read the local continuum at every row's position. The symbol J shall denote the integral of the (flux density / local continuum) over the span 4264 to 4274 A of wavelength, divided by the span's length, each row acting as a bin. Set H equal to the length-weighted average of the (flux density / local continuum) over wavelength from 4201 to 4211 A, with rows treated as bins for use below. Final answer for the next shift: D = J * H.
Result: 0.96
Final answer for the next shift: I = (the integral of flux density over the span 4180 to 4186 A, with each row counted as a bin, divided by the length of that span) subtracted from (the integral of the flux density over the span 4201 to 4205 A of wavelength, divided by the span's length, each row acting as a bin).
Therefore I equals -2.6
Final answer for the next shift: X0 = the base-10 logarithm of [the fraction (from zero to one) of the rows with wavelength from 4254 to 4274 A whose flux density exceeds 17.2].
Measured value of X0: -0.52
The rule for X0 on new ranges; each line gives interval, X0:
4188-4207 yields -0.40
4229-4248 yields -0.22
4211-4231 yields -0.30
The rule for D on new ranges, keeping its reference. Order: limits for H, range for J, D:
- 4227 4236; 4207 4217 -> 1.02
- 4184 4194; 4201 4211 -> 1.02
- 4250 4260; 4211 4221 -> 0.96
